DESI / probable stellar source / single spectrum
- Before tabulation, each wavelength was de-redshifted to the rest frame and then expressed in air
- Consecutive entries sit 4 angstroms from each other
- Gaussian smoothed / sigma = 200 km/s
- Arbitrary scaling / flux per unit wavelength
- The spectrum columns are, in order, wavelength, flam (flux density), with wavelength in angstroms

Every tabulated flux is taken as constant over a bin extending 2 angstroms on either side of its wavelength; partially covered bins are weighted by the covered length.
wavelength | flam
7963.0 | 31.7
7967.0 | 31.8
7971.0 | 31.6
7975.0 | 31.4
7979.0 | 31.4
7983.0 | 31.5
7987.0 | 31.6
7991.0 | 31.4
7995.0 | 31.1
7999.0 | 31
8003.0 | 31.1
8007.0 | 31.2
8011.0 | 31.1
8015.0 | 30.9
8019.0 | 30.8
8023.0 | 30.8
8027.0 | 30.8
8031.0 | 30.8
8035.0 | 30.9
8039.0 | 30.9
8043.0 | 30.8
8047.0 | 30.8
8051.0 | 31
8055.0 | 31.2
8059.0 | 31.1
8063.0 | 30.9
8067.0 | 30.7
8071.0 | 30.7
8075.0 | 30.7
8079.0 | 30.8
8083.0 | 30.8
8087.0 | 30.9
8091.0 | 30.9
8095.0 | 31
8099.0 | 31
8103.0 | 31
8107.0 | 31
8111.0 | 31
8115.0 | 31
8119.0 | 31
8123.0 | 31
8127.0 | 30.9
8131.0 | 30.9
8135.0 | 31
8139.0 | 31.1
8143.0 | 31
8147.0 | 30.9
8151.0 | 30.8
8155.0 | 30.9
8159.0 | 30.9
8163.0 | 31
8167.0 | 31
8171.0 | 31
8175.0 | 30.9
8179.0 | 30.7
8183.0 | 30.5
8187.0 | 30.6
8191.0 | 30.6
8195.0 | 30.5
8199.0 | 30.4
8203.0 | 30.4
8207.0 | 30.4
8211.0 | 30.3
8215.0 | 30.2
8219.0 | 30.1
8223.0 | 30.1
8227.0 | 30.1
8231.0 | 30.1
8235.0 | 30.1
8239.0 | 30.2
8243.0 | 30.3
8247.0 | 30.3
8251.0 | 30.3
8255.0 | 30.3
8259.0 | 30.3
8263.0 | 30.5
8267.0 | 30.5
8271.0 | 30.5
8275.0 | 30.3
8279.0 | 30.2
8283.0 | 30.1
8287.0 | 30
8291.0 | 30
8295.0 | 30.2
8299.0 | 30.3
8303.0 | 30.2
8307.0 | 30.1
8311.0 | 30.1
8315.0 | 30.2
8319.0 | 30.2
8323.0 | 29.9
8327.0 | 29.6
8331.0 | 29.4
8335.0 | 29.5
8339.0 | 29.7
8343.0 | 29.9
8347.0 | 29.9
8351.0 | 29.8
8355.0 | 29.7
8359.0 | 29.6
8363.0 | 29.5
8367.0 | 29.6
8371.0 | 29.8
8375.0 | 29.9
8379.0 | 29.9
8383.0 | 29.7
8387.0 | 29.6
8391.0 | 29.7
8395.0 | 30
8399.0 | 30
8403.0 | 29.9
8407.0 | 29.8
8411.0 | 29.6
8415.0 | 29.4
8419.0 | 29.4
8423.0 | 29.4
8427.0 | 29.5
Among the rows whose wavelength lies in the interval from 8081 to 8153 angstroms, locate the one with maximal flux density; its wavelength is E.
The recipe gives 8139.0 angstroms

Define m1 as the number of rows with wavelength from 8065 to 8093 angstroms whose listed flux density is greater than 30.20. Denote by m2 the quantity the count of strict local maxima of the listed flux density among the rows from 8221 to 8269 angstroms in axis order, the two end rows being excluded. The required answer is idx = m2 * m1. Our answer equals 0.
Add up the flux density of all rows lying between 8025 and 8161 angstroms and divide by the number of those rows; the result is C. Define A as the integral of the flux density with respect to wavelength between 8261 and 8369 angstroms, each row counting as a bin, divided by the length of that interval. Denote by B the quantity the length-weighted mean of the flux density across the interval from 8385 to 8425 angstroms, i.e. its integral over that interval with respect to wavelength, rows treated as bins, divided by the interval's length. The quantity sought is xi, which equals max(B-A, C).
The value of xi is 30.91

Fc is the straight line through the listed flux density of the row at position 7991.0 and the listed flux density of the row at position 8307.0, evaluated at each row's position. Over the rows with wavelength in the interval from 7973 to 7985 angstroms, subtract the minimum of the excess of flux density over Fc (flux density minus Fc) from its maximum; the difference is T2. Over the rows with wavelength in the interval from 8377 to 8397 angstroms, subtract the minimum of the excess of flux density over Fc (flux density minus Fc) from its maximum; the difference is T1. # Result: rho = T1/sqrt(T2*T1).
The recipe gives 1.8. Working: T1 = 0.43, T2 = 0.13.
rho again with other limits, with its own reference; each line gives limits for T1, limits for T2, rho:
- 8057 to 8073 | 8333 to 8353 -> 0.9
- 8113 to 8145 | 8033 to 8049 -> 1.7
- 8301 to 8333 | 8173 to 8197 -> 1.4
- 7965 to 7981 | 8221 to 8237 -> 2.7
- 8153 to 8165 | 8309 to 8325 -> 0.7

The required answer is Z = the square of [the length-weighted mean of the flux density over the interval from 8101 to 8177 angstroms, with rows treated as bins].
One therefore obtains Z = 959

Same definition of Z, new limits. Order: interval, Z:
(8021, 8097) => 953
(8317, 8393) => 884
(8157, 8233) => 931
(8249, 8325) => 913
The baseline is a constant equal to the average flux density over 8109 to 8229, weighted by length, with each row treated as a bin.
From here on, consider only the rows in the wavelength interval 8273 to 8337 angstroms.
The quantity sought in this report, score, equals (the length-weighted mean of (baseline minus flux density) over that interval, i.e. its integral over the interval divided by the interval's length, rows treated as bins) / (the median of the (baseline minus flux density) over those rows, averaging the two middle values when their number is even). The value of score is 1.13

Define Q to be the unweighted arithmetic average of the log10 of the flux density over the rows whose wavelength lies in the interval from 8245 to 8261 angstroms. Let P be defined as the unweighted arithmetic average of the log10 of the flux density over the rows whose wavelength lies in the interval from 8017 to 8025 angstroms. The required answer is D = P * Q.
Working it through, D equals 2.21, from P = 1.49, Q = 1.48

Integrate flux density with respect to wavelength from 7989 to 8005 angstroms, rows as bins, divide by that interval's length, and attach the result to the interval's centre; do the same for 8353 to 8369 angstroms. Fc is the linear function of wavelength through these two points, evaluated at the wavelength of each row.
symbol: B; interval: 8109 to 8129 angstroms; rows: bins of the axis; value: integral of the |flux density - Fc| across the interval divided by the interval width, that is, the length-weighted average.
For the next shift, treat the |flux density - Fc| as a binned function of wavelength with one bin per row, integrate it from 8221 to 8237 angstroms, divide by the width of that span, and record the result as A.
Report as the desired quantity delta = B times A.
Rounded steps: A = 0.06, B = 0.35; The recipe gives 0.022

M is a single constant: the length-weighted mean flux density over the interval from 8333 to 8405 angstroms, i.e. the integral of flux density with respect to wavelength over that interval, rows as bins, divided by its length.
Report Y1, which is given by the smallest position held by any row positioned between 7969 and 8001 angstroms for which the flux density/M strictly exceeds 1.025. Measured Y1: 7971.0 angstroms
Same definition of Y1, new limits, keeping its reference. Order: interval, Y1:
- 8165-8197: 8167.0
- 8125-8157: 8127.0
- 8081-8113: 8083.0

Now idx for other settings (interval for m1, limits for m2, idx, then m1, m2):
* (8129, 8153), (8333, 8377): 0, 6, 0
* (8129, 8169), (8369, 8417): 0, 10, 0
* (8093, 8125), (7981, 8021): 16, 8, 2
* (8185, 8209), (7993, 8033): 6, 6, 1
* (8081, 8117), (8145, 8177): 0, 9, 0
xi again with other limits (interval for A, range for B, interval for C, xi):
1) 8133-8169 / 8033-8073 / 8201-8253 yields 30.22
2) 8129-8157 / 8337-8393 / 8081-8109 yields 30.94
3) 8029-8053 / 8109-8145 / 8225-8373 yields 30.04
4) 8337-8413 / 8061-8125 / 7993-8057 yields 30.95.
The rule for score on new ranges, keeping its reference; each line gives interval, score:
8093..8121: 1.00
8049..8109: 1.07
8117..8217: 0.26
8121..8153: 1.00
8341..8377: 1.06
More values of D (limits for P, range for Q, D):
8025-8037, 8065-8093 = 2.22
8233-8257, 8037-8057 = 2.21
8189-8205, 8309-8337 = 2.19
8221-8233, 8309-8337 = 2.18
